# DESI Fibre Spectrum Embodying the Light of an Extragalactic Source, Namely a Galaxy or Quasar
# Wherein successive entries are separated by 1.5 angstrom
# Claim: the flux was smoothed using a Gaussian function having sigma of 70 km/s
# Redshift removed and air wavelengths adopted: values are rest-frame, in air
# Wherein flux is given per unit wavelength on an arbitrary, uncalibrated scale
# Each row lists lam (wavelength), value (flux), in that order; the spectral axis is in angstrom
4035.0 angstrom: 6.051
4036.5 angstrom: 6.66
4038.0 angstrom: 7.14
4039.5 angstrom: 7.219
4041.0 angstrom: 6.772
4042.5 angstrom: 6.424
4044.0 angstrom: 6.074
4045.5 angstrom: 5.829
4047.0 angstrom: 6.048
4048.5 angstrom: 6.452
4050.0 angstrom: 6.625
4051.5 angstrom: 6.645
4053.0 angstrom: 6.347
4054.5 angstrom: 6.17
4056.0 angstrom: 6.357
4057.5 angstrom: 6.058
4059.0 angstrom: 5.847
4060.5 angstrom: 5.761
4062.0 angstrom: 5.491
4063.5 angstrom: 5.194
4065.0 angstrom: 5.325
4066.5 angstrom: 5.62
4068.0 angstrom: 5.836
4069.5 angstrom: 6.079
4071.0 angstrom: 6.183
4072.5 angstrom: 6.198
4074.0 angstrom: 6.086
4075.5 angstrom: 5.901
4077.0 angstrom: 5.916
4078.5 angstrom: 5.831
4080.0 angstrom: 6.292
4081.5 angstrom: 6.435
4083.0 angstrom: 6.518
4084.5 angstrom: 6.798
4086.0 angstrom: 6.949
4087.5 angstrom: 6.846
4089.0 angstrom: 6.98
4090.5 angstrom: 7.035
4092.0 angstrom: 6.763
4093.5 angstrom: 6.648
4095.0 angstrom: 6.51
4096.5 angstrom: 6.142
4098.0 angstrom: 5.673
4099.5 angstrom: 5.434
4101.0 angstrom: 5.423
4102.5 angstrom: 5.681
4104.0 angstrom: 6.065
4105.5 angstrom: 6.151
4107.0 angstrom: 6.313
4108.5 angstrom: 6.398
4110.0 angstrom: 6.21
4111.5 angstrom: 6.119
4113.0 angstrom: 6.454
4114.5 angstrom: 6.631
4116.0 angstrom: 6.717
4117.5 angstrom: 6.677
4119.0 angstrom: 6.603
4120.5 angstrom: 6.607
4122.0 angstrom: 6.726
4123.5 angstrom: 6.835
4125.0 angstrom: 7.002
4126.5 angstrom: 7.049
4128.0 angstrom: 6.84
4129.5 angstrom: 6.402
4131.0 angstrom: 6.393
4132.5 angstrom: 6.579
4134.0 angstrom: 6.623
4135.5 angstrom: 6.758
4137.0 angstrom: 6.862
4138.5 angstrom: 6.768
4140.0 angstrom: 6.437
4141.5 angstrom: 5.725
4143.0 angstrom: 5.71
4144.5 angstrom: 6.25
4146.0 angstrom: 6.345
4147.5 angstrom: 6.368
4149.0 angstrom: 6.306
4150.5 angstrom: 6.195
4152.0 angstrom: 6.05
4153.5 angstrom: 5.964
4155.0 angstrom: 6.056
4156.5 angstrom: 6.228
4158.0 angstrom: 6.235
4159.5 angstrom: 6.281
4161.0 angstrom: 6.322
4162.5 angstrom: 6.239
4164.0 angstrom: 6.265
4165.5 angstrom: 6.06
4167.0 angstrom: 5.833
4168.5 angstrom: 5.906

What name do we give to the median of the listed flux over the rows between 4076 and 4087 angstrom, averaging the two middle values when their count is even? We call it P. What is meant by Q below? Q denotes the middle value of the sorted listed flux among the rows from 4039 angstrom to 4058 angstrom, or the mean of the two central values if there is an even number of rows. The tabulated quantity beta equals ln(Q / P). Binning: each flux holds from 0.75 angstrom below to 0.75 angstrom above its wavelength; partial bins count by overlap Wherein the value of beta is -0.012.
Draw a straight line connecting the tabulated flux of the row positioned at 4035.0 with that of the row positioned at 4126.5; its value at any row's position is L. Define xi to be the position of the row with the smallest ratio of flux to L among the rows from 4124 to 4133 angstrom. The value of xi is 4131.0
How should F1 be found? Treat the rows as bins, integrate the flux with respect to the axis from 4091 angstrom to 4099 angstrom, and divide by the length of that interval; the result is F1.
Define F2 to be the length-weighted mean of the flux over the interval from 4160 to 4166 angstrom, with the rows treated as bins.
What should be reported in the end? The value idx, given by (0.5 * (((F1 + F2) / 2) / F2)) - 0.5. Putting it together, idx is 0.004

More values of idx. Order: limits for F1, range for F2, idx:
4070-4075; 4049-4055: -0.012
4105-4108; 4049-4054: -0.010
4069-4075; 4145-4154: -0.003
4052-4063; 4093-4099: -0.008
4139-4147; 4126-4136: -0.020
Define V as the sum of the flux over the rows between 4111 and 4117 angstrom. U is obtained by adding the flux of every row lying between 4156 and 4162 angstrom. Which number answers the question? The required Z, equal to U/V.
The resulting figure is 1.0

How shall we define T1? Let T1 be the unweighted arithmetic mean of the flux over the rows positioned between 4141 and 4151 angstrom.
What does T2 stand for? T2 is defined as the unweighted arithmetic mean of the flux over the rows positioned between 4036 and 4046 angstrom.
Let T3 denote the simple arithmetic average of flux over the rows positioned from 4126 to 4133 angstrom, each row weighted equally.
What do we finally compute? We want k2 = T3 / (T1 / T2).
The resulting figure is 7.2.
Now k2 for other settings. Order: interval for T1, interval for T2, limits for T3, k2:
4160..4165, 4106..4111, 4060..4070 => 5.6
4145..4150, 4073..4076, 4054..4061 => 5.7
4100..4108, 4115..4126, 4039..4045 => 7.5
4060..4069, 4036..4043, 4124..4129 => 8.6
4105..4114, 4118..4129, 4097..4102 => 6.0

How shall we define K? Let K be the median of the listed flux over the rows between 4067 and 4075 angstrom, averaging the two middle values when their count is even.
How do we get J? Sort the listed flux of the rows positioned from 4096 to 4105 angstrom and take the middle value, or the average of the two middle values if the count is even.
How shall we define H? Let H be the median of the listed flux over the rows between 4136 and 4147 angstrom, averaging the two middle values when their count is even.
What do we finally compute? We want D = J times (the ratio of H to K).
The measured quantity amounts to 5.9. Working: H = 6.3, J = 5.68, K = 6.09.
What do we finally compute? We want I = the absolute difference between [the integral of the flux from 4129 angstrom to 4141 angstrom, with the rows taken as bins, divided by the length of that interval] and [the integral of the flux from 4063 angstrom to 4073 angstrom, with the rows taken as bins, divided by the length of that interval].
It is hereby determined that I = 0.8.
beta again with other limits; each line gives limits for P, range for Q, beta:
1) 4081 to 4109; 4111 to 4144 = 0.029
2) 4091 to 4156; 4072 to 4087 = -0.024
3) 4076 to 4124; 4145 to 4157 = -0.043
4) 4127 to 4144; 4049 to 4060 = -0.036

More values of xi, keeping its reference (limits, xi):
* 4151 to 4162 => 4153.5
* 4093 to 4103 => 4101.0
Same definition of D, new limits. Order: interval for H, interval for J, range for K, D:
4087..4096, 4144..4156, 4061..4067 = 7.8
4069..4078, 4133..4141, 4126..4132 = 6.2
